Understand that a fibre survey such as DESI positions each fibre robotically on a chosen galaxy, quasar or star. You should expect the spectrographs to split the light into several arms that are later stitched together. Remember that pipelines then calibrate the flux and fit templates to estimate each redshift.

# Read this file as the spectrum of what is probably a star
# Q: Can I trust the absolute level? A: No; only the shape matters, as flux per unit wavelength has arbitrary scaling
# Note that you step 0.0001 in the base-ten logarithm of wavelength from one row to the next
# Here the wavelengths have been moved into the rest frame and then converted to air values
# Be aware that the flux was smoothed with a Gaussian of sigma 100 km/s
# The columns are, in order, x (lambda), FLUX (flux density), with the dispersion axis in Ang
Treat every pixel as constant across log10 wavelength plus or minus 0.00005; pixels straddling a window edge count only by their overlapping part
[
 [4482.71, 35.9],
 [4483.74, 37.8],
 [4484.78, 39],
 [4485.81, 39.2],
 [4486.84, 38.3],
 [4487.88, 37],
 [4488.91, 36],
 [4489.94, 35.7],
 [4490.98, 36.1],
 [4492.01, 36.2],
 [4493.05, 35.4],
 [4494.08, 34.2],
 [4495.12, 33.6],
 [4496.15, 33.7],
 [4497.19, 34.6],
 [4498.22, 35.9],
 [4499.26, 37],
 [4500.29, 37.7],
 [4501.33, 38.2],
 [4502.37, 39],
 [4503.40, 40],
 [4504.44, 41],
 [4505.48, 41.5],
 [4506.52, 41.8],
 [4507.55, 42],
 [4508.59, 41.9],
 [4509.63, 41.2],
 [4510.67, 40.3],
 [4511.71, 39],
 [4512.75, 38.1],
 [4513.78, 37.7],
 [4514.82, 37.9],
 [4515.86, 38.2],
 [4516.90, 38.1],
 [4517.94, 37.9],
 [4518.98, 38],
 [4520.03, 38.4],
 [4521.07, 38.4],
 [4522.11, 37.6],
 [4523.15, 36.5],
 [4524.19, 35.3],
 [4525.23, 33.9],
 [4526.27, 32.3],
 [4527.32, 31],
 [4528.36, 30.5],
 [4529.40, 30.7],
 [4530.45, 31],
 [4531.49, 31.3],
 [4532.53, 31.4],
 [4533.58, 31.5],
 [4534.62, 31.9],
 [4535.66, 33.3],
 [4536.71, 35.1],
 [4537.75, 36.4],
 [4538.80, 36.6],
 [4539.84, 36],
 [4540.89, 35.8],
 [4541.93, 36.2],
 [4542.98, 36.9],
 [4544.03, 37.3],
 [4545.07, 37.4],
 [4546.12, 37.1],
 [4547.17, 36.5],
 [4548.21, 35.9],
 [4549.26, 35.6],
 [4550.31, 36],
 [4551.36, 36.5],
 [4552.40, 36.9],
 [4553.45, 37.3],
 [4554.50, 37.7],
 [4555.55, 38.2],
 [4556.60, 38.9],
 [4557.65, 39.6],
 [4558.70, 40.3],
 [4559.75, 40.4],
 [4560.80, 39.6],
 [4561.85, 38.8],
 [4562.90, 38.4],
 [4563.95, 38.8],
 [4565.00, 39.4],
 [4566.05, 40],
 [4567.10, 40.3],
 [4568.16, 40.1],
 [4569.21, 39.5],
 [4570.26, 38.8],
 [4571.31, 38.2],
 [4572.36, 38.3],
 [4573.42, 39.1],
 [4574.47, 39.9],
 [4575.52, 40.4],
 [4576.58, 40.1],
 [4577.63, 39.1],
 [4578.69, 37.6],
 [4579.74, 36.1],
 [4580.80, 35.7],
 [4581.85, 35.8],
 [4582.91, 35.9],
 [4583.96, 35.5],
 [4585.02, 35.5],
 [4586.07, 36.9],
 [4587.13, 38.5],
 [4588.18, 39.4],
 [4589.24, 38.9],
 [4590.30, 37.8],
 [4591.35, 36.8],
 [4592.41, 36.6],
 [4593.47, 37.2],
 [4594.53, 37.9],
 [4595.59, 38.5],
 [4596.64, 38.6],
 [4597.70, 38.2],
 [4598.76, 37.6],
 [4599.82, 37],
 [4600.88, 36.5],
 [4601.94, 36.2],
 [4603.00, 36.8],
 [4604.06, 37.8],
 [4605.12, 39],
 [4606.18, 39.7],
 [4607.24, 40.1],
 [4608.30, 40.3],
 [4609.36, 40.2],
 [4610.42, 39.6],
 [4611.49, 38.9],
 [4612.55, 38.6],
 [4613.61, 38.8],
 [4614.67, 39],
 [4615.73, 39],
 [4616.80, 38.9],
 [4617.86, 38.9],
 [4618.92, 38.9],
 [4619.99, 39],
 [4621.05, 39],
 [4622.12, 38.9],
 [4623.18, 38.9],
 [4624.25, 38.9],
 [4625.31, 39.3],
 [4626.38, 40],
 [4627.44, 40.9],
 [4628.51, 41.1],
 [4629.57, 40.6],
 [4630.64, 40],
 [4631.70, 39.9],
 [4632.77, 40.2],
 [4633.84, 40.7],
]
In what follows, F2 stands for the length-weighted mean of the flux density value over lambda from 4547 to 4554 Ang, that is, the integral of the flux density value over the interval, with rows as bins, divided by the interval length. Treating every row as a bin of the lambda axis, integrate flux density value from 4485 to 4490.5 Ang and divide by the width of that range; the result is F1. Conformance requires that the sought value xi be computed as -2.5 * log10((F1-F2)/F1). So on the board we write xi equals 4.0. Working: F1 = 37.3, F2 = 36.4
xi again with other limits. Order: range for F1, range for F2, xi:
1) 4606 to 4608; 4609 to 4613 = 4.3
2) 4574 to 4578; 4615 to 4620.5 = 4.0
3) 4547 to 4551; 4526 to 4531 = 2.1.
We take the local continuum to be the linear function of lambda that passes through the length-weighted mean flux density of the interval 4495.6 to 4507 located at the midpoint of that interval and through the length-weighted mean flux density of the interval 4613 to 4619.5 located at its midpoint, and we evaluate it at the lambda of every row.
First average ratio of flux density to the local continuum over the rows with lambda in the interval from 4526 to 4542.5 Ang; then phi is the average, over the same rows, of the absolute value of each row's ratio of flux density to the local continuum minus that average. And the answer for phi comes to 0.055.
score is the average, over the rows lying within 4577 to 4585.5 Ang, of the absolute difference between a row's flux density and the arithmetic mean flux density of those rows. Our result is 1.0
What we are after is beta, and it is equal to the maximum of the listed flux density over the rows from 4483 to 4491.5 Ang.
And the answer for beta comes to 39.2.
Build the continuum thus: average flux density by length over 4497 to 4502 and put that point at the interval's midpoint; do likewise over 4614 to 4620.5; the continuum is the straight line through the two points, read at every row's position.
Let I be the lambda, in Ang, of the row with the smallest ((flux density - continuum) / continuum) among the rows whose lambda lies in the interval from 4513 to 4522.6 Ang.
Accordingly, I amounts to 4522.11 Ang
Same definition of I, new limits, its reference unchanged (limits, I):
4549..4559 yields 4549.26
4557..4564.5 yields 4562.90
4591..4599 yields 4592.41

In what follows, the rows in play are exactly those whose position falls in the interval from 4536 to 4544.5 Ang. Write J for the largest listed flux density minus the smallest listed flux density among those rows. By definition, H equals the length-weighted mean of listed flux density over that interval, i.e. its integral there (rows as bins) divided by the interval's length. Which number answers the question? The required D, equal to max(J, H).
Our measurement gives 36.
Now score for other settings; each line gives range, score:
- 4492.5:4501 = 1.2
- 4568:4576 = 0.7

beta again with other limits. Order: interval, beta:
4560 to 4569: 40.3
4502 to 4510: 42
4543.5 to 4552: 37.4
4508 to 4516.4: 41.9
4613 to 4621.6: 39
